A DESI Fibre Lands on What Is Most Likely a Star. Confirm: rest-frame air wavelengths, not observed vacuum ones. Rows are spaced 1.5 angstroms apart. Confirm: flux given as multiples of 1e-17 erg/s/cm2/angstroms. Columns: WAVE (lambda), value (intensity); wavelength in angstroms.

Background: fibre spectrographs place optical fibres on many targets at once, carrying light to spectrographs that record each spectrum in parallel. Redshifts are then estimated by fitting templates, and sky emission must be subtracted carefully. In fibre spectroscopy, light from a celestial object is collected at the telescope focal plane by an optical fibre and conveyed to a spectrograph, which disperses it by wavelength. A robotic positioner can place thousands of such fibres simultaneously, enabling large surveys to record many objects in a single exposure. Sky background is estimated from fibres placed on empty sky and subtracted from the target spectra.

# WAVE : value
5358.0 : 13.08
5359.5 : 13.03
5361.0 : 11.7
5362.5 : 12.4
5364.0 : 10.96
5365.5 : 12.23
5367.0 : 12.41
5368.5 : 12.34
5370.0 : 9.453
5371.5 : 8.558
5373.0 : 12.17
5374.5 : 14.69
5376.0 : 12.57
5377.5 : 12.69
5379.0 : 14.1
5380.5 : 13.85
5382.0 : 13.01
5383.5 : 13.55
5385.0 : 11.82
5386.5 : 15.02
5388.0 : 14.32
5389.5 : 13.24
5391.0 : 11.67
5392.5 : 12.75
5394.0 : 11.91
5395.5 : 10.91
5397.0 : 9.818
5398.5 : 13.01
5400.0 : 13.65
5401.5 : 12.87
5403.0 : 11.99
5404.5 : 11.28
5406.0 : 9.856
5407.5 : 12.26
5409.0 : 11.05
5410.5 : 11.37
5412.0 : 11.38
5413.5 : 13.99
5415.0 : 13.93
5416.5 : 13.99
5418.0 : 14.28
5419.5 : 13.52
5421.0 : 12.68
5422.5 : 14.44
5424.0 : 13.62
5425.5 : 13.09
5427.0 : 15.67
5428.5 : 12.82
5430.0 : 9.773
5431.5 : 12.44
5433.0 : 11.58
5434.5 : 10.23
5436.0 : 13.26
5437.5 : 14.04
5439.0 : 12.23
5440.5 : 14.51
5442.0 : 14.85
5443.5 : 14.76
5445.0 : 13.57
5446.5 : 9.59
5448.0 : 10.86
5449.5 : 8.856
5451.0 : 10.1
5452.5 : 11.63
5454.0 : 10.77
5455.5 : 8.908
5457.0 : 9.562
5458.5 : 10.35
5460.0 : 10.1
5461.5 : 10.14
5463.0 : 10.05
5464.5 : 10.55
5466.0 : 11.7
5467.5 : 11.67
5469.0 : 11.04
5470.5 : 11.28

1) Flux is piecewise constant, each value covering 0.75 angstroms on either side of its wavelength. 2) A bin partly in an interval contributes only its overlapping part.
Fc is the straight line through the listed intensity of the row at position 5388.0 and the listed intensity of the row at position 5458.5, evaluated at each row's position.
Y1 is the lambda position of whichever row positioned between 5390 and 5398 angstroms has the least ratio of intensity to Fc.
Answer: 5397.0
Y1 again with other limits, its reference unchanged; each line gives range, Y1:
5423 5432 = 5430.0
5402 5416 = 5406.0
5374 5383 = 5376.0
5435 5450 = 5449.5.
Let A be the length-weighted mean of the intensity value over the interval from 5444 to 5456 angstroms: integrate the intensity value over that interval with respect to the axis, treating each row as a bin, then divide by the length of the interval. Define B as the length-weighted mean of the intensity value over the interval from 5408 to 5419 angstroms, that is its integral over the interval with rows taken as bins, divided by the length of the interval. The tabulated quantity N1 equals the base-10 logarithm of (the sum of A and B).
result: 1.37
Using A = 10.7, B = 12.9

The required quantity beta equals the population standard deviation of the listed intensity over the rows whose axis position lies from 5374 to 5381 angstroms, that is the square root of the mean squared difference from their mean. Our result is 0.82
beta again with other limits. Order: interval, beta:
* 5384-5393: 1.22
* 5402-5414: 1.11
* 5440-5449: 2.05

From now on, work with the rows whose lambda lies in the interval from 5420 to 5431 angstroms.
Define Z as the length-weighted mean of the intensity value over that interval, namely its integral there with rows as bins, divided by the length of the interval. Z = 13.1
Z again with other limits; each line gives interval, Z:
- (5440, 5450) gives 12.5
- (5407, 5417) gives 12.5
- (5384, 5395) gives 12.9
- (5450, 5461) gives 10.2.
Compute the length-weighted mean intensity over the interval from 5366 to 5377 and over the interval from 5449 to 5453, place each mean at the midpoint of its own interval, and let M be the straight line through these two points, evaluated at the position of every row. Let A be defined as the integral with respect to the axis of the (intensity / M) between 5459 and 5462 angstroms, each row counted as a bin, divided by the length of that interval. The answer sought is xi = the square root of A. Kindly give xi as 1.01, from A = 1.01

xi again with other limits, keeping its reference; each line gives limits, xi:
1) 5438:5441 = 1.13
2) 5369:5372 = 0.89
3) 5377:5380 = 1.08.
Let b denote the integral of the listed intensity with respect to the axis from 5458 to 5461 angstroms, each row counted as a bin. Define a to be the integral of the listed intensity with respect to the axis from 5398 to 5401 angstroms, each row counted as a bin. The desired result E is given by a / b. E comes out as 1.30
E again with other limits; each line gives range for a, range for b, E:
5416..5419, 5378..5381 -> 1.02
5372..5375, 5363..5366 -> 1.11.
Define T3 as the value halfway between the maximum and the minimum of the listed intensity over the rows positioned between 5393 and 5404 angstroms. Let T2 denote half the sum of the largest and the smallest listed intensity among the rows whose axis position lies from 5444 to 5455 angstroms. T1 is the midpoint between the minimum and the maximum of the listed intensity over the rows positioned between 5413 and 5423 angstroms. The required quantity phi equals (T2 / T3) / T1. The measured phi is 0.070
